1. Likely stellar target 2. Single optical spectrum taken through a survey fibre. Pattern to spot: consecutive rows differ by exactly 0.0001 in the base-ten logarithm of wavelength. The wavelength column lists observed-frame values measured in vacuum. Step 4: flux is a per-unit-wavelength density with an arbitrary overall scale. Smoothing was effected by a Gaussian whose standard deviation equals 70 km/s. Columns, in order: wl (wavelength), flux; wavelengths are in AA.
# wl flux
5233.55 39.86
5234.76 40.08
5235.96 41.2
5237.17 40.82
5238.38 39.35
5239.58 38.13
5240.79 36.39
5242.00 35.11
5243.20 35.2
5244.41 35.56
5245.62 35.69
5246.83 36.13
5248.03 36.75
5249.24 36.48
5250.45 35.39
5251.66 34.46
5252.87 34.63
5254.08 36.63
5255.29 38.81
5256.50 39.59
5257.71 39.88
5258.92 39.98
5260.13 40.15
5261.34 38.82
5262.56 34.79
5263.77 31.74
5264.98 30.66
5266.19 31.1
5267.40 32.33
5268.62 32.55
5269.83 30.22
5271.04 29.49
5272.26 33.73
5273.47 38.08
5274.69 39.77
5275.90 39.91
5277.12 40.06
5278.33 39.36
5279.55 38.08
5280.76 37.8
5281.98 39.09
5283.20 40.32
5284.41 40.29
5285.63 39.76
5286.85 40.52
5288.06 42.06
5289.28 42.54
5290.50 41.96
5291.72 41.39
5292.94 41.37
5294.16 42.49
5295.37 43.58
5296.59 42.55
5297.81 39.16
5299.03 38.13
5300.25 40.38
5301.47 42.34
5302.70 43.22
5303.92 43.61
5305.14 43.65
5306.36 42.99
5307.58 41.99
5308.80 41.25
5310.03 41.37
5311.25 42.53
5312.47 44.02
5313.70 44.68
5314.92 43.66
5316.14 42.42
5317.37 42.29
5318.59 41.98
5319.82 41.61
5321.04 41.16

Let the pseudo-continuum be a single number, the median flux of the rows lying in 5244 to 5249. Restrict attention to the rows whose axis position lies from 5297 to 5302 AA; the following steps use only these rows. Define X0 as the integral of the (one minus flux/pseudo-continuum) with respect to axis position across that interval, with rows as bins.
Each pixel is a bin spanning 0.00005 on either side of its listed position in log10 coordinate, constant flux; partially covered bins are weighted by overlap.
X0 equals -0.6 AA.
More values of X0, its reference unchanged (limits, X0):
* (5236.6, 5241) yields -0.4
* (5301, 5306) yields -1.0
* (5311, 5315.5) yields -1.0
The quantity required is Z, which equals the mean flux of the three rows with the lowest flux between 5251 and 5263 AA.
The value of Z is 34.6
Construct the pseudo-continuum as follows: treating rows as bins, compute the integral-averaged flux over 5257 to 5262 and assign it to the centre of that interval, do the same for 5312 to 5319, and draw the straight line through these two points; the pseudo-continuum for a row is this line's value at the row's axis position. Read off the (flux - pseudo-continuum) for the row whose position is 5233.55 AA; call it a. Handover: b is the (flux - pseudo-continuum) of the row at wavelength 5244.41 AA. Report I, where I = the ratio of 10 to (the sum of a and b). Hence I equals -8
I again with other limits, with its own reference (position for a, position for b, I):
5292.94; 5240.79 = -4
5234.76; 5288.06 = 4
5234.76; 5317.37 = 10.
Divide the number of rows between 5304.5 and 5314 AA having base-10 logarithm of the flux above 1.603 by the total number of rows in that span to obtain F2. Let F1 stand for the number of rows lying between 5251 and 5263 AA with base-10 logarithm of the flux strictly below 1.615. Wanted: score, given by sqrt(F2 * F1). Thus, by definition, 3.2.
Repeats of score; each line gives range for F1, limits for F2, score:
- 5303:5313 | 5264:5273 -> 0.0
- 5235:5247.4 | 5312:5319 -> 3.2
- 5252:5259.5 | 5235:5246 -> 1.2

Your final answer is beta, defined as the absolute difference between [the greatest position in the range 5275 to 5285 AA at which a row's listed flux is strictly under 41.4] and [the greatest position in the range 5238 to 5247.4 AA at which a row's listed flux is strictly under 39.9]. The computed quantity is 37.6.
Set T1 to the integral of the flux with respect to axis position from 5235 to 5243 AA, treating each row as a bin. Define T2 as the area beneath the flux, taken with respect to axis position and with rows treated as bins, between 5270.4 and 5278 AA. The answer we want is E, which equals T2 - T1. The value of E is -27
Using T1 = 307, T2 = 280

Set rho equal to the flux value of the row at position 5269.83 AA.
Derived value 30.22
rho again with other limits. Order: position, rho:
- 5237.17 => 40.82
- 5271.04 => 29.49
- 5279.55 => 38.08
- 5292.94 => 41.37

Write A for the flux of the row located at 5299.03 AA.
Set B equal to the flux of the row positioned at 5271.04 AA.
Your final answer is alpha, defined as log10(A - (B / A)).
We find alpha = 1.57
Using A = 38.13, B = 29.49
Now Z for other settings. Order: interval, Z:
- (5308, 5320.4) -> 41.4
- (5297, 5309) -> 39.2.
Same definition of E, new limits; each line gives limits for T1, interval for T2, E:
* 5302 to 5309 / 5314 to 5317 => -171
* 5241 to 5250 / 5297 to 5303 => -80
